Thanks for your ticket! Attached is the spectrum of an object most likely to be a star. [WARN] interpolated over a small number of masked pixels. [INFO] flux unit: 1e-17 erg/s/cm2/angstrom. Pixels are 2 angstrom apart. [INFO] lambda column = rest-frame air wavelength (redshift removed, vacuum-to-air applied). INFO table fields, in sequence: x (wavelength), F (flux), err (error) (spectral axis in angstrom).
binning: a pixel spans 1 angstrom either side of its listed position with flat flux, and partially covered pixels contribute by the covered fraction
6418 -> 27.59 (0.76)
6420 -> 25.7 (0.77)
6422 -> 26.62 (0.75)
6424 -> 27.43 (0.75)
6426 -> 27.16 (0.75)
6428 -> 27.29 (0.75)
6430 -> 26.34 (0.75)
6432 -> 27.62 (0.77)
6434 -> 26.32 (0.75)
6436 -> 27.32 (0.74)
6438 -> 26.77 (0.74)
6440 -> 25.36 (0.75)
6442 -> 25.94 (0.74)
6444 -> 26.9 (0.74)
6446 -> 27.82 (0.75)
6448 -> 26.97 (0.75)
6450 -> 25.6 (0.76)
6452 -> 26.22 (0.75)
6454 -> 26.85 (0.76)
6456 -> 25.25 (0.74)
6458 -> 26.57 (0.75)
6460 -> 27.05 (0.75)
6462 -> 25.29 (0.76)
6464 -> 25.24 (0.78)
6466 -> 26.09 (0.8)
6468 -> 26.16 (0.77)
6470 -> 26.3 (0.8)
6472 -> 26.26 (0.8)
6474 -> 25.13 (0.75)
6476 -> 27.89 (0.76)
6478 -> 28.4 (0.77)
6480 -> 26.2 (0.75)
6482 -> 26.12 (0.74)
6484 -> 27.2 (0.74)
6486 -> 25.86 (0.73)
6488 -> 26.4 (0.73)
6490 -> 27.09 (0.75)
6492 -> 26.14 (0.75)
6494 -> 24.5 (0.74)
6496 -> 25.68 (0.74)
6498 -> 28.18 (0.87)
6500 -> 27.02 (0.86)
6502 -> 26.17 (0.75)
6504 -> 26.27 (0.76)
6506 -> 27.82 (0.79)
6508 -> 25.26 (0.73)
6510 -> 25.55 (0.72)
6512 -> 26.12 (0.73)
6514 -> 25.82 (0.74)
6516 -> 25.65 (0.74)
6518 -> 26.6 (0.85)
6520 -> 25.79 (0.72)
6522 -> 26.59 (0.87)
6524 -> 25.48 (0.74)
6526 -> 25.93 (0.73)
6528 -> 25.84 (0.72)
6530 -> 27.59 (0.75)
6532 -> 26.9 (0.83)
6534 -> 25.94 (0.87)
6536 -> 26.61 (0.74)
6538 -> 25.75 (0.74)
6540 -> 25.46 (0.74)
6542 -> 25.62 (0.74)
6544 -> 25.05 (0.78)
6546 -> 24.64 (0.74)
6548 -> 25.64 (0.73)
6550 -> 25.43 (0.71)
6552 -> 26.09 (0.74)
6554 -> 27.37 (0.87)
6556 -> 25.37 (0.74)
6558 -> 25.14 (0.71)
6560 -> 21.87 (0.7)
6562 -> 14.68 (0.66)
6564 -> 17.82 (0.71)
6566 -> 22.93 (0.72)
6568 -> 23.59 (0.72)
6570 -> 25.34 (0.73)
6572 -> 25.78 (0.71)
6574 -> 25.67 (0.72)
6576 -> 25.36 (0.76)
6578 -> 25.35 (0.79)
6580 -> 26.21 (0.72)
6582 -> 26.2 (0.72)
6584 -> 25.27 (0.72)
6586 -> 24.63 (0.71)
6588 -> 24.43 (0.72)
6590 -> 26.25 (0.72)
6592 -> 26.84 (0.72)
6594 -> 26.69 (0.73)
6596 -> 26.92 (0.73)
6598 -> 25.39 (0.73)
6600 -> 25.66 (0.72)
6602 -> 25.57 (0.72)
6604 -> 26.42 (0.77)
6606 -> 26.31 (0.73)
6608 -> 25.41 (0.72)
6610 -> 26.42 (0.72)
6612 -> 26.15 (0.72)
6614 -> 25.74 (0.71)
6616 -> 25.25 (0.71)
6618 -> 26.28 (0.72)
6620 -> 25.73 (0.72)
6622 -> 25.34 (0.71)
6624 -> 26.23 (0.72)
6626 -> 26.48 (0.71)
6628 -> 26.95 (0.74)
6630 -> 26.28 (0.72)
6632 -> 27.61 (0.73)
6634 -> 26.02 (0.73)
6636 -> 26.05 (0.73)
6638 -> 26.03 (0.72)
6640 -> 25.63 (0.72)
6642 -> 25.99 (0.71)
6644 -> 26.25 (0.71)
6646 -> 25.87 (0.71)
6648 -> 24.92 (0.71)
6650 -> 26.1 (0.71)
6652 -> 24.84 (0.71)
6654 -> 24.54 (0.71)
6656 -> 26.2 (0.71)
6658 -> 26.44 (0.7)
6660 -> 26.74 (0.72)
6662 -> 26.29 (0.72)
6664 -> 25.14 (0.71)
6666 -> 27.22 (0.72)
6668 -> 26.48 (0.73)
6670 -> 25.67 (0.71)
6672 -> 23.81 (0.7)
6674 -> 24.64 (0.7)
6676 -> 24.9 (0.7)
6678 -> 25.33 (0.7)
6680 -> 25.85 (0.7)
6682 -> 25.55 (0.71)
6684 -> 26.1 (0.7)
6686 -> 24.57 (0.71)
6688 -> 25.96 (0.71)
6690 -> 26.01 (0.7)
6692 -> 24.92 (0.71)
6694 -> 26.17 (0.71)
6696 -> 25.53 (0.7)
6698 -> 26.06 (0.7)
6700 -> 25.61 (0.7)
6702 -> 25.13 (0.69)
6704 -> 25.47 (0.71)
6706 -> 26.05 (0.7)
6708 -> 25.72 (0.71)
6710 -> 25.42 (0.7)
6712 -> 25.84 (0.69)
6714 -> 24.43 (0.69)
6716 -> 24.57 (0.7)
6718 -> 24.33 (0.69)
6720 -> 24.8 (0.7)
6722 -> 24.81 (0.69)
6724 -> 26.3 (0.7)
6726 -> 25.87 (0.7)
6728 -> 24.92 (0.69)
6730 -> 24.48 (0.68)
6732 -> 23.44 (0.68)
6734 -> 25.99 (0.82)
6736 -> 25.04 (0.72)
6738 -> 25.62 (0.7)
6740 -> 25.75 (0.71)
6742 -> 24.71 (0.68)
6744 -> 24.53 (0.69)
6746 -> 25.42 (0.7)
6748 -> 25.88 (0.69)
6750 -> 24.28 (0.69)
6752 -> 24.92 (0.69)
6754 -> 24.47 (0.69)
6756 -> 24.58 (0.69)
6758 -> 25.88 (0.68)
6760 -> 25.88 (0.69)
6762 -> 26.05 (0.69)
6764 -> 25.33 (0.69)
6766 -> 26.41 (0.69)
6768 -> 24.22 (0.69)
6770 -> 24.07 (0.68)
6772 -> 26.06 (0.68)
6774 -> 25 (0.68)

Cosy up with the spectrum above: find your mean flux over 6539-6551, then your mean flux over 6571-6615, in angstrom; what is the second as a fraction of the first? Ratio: 1.02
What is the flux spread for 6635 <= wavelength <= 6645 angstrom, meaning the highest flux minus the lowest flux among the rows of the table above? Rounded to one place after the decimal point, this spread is 0.6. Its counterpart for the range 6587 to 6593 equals 2.4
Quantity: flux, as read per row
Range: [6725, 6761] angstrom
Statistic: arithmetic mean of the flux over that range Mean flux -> 25.1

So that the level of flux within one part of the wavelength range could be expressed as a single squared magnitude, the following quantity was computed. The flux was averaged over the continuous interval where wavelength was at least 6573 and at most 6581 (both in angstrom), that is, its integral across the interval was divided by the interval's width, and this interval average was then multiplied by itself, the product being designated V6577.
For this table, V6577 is 658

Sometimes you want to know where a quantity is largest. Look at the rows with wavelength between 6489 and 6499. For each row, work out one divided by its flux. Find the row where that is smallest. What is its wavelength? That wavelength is 6498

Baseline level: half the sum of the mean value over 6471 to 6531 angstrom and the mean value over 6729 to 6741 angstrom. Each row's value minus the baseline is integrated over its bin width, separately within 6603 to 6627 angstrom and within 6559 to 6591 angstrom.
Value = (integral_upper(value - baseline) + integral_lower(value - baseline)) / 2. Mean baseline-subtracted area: -27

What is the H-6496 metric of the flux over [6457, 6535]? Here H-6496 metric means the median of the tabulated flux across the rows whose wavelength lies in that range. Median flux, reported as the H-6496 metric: 26.2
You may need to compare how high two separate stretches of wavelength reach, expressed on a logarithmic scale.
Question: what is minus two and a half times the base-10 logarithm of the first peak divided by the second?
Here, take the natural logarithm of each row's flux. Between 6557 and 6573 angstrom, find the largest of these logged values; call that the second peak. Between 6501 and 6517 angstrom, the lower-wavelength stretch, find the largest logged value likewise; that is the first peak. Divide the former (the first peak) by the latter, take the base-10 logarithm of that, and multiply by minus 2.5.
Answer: -0.025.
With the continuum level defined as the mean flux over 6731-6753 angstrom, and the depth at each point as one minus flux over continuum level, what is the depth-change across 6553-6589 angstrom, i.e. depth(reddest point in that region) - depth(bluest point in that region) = 0.12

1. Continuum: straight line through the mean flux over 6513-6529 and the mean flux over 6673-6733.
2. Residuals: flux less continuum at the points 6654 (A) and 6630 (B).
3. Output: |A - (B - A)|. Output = 2.6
